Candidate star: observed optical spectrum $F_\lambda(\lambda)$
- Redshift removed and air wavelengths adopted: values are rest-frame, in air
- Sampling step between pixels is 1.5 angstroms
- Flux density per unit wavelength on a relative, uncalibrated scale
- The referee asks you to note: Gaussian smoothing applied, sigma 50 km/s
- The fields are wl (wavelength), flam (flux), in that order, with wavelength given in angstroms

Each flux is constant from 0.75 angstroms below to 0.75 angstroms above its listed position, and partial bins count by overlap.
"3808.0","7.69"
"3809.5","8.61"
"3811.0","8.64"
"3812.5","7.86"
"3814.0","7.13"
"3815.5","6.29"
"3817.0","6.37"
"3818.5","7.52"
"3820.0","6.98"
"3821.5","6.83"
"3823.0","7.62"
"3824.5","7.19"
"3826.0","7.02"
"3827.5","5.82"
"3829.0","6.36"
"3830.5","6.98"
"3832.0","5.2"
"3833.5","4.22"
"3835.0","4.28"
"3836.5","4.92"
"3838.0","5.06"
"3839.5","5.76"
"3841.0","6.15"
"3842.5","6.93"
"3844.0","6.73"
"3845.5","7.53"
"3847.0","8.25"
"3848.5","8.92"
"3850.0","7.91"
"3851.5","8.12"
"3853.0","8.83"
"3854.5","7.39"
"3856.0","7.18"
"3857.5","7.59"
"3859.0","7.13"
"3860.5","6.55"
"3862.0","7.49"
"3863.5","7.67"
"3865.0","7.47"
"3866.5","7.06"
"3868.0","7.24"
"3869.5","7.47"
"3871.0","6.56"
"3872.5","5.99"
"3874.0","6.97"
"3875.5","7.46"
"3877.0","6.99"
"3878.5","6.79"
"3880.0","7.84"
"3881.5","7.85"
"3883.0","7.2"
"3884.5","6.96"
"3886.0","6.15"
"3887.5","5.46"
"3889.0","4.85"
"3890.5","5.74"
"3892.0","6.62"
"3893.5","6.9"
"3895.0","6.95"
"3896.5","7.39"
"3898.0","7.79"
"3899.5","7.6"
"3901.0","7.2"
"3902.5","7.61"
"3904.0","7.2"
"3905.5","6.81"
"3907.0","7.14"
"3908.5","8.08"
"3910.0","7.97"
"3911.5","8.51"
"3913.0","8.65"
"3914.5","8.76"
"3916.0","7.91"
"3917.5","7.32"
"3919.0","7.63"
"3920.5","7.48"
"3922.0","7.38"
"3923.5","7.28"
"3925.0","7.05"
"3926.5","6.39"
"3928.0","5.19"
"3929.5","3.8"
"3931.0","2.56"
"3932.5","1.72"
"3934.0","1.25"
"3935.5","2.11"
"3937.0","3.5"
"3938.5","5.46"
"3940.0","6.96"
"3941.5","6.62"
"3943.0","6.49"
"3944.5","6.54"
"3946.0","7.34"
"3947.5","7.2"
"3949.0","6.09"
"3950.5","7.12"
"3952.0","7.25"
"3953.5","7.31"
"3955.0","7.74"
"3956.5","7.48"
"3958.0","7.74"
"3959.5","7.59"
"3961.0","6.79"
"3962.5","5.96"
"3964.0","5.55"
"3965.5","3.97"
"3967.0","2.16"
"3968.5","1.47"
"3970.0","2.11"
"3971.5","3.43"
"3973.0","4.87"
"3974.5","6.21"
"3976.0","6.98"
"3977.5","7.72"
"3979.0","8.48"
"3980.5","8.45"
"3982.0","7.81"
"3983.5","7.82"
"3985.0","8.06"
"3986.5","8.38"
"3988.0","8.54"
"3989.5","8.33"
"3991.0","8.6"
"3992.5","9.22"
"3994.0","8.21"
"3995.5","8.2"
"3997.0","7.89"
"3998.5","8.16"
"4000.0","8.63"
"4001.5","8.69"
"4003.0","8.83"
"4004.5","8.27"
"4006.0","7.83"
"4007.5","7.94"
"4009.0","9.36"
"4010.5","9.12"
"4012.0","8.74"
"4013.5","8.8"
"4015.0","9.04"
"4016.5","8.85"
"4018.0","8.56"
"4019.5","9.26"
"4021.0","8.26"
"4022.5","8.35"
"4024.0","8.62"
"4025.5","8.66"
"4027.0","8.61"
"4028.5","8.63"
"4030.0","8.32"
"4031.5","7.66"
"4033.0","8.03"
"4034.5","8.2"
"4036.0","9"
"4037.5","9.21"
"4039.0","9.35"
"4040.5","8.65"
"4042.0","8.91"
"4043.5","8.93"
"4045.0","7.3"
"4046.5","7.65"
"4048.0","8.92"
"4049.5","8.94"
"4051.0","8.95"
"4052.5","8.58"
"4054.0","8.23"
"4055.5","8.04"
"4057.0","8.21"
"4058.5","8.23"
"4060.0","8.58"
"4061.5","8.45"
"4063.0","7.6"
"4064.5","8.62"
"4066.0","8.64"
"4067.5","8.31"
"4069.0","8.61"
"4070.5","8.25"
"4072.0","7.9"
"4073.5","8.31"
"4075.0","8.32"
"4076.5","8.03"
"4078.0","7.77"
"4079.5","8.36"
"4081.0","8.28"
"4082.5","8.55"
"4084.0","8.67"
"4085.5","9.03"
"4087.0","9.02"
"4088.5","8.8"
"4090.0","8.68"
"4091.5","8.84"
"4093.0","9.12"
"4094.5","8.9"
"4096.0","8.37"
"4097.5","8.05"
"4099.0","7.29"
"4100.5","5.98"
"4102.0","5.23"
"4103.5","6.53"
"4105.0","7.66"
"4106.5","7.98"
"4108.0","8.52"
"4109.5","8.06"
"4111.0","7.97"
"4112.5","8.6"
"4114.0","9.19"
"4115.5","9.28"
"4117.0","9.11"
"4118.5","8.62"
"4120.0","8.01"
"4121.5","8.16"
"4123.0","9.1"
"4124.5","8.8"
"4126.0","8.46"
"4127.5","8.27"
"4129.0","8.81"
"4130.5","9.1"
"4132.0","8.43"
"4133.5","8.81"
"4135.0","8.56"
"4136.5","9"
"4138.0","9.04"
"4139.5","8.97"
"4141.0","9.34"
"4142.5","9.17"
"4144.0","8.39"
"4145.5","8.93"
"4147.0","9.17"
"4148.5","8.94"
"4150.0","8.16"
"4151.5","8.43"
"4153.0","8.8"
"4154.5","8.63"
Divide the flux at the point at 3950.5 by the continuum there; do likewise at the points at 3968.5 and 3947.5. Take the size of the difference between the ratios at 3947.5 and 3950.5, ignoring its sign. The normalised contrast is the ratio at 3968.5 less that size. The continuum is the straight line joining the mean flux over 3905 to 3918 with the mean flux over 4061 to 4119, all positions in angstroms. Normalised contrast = 0.2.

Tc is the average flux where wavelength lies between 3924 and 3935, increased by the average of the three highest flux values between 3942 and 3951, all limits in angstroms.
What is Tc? 11.2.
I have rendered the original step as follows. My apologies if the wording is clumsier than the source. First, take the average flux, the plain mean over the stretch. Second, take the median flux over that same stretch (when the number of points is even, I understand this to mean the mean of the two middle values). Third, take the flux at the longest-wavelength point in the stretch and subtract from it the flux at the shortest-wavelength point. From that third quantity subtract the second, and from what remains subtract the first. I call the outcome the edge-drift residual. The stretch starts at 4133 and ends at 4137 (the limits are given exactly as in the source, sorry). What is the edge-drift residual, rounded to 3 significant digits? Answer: -17.4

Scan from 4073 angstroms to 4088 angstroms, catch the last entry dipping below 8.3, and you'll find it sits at 4081.0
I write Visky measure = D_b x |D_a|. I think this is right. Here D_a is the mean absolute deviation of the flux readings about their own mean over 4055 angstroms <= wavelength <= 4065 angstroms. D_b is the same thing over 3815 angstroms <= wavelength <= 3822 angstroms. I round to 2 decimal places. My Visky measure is 0.10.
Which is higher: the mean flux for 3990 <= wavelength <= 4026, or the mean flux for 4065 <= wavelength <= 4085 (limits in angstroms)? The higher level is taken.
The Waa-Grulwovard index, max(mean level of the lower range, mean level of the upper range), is 8.6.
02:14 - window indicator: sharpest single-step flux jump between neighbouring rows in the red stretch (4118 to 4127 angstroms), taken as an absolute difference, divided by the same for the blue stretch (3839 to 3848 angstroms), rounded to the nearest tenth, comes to 1.2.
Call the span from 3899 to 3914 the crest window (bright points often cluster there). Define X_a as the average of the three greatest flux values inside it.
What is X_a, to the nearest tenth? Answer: 8.4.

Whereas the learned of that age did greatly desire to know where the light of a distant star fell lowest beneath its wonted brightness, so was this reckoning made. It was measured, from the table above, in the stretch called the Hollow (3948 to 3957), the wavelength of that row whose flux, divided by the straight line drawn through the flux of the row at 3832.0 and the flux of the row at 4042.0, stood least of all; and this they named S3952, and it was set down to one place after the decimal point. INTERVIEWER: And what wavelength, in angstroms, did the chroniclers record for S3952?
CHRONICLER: 3949.0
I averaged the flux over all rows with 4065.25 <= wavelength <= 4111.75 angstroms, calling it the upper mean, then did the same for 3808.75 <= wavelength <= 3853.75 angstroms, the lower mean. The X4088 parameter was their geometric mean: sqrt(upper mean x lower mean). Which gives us 7.47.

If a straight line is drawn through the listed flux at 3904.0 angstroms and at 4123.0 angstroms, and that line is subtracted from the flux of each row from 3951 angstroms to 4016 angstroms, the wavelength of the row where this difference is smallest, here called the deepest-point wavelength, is 3968.5 angstroms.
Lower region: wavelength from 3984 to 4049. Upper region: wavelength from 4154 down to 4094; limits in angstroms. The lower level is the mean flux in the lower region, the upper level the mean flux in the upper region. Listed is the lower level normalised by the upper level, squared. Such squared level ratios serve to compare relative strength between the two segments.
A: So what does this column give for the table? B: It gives 1.0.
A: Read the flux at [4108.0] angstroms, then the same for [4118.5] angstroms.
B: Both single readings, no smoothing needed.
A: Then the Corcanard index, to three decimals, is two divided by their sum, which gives 0.117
